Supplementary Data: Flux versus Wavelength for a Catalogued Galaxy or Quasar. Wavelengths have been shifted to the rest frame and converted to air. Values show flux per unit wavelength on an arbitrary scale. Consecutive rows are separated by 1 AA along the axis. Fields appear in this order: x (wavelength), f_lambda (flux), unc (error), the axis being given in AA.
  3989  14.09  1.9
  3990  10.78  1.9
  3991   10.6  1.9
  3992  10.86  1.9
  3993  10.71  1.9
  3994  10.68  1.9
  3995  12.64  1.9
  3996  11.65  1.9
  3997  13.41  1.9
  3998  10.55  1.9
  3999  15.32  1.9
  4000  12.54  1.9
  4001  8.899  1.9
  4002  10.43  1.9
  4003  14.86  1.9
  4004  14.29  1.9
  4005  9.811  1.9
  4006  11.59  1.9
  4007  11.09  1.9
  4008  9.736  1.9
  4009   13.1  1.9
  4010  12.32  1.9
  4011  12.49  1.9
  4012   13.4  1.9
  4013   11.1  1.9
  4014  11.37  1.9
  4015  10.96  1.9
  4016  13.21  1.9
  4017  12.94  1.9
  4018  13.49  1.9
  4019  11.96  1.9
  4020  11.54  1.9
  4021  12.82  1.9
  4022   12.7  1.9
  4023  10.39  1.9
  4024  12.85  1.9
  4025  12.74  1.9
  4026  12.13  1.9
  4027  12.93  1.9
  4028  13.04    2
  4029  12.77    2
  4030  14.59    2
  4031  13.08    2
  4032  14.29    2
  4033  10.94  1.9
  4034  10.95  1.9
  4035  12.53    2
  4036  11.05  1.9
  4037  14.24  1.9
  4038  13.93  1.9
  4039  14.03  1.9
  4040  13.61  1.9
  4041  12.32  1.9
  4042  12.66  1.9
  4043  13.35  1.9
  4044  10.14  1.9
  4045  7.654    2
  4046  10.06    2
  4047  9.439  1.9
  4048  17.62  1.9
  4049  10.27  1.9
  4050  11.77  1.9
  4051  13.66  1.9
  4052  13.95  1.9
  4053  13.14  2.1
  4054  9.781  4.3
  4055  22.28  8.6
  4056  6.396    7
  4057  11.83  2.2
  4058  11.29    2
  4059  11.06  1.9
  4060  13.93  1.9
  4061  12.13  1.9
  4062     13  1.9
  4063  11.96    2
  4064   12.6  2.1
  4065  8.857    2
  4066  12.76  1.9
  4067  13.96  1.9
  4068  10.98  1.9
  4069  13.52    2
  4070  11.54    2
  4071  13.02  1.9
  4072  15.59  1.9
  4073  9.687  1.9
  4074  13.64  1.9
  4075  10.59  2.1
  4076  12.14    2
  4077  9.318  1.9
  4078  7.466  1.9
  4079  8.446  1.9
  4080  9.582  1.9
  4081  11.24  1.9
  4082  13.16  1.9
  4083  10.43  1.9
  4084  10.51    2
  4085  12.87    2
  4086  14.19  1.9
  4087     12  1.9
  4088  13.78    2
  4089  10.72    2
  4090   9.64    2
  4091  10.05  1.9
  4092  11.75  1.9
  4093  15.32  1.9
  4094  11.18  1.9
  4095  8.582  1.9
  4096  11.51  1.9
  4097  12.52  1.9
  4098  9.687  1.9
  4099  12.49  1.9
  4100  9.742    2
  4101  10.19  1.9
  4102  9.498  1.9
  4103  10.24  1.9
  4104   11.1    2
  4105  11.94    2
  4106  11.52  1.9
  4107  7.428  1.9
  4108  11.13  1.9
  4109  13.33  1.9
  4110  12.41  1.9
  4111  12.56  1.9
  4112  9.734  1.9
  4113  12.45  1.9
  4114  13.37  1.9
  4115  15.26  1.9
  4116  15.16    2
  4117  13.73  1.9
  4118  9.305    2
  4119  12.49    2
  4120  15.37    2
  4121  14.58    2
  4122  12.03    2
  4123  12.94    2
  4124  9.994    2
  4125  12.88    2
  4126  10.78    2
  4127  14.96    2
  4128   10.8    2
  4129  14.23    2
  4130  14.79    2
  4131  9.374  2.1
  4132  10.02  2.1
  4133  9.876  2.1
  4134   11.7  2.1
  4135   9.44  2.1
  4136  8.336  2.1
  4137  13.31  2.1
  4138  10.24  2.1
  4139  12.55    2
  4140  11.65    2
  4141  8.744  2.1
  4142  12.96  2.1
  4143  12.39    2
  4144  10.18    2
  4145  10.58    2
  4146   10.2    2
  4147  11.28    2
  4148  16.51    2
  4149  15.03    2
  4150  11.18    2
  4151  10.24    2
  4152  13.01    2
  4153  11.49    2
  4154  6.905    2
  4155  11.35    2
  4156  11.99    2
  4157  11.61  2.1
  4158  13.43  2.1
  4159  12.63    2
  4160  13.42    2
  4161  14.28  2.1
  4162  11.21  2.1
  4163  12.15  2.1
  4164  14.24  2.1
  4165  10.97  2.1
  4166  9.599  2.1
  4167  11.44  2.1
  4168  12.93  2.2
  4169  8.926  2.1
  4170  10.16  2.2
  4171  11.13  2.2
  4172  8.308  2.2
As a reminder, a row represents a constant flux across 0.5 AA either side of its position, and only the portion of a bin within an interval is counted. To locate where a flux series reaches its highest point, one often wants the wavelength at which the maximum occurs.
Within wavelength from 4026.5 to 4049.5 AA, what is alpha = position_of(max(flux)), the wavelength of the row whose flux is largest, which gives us 4048 AA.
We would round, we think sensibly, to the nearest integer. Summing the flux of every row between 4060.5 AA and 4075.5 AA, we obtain 184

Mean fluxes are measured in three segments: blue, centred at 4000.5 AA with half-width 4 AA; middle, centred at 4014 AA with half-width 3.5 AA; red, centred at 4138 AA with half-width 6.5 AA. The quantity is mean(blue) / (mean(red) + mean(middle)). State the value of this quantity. 0.543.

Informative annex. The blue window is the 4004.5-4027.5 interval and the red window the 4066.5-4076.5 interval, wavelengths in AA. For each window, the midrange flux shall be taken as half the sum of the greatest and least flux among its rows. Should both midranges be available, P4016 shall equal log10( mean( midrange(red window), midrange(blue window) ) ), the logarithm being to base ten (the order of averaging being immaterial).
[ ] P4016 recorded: 1.08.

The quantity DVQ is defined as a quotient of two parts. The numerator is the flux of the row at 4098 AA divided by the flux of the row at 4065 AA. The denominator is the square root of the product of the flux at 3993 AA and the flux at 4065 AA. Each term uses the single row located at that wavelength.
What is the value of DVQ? 0.11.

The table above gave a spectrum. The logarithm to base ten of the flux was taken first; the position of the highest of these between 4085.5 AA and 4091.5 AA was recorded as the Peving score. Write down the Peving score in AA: 4086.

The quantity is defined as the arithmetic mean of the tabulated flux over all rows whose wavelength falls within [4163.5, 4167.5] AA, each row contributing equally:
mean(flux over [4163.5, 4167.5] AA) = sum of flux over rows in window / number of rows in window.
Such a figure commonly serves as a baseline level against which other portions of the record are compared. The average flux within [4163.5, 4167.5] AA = 11.6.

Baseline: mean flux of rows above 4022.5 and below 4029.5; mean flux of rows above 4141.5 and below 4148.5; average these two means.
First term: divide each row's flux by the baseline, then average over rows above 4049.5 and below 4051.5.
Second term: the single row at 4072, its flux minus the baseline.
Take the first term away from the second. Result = 2.3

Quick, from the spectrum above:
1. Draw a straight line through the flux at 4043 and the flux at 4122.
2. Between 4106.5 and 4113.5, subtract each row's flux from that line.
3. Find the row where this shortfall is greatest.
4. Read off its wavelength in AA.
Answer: 4107 AA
